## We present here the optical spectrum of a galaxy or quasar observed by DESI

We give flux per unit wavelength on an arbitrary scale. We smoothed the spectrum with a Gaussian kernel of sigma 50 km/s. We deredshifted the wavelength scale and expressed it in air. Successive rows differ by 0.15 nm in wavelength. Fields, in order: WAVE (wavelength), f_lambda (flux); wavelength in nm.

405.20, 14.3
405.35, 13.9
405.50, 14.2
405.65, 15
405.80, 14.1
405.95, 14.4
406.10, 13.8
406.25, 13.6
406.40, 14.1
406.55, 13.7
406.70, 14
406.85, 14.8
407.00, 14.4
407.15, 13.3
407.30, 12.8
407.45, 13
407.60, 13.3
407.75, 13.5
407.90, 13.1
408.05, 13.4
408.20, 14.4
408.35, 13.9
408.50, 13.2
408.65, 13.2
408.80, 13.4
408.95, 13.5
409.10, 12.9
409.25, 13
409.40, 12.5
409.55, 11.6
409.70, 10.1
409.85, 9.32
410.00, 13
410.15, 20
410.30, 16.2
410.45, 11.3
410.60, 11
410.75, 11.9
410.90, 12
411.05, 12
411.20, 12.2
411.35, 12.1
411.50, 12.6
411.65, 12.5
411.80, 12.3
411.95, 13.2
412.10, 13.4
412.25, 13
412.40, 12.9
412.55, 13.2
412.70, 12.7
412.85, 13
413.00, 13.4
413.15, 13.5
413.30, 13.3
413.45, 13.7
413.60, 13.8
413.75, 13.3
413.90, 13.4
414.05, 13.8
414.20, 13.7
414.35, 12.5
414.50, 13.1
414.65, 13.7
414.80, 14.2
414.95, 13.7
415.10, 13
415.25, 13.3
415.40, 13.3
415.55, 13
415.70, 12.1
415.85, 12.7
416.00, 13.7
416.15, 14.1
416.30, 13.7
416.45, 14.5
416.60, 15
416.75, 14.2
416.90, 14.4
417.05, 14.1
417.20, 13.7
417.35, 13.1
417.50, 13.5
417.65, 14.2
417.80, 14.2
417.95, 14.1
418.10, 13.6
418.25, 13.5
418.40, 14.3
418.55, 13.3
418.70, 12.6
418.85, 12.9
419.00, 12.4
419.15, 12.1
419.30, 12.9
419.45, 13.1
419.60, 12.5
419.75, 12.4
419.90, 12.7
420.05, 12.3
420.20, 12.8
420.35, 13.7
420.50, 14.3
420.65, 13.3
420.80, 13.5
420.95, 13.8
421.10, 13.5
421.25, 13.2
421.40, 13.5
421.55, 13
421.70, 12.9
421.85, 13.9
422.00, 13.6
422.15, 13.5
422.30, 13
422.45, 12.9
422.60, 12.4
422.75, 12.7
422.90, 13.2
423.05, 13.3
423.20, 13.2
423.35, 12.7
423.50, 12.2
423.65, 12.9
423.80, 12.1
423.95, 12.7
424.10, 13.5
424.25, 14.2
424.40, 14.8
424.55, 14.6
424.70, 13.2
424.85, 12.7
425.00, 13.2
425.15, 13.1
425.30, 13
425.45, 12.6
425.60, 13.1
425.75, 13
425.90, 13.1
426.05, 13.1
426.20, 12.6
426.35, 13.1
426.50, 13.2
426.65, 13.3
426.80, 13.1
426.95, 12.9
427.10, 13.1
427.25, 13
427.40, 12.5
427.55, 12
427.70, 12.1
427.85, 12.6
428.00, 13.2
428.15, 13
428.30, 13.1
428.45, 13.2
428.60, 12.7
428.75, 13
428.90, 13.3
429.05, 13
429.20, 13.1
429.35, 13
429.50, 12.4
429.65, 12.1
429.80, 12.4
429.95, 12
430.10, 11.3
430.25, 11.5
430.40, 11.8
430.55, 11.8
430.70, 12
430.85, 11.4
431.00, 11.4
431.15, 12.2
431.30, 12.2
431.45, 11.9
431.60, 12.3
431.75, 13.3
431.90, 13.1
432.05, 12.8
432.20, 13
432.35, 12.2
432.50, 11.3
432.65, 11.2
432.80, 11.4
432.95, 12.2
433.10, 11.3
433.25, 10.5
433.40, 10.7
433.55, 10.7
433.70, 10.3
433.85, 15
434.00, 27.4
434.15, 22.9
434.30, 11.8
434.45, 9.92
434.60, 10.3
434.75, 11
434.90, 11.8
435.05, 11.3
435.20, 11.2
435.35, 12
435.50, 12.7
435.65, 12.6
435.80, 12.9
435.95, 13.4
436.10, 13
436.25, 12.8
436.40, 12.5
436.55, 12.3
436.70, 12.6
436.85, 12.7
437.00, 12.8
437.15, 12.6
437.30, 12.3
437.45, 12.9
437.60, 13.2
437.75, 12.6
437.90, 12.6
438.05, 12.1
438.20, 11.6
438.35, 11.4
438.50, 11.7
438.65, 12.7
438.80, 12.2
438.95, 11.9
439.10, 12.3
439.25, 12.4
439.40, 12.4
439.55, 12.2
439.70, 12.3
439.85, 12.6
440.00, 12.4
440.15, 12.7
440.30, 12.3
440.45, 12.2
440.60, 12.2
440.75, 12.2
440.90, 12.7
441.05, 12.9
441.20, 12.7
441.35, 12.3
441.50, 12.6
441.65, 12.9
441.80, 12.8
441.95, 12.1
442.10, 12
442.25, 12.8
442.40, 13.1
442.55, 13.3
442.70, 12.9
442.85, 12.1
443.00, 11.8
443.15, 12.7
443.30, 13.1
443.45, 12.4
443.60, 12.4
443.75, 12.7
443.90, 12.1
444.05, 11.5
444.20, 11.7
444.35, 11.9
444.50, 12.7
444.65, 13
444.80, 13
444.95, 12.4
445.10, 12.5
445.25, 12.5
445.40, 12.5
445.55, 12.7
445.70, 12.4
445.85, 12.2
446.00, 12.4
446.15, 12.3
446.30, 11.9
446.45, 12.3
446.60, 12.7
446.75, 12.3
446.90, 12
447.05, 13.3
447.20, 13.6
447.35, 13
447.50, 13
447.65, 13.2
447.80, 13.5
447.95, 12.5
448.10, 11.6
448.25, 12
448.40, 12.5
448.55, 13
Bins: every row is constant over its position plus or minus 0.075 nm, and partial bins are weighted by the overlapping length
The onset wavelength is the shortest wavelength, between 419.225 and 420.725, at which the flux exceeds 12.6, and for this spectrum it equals 419.30 nm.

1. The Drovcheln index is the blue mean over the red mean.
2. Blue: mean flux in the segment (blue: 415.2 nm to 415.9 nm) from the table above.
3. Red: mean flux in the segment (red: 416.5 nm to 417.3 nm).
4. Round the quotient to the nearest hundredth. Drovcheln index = 0.90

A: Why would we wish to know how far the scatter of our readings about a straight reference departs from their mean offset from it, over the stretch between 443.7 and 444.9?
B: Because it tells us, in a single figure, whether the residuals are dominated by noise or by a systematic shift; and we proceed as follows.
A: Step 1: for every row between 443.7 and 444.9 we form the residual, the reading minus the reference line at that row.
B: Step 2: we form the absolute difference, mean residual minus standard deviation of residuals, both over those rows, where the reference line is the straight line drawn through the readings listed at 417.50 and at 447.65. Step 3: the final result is 1.5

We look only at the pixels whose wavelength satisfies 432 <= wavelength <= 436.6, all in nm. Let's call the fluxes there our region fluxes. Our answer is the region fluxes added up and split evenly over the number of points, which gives 12.7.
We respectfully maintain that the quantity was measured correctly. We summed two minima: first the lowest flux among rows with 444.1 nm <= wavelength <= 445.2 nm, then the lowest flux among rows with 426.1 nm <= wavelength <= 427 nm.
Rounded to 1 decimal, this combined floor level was 24.3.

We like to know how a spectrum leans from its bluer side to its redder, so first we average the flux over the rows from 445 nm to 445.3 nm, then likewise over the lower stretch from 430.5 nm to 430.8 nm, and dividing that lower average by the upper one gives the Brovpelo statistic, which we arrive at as 0.95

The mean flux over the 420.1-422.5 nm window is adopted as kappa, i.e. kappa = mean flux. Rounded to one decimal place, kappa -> 13.4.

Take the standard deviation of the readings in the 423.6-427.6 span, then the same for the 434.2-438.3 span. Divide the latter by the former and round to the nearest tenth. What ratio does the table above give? 1.4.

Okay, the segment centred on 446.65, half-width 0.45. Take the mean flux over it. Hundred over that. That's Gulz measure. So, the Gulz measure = 8.1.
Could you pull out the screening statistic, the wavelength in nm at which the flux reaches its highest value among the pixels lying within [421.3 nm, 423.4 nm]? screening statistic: 421.85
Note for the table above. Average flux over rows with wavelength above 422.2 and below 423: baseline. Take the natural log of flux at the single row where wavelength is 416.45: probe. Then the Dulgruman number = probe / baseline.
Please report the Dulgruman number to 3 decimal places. 0.208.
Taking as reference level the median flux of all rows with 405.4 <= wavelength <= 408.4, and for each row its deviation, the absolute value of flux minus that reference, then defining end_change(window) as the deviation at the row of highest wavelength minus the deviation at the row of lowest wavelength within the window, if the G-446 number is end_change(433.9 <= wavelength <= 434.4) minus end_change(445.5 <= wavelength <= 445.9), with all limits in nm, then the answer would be -12.0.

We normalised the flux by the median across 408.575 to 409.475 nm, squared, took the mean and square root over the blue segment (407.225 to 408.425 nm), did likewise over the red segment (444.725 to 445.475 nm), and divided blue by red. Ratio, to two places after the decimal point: 1.07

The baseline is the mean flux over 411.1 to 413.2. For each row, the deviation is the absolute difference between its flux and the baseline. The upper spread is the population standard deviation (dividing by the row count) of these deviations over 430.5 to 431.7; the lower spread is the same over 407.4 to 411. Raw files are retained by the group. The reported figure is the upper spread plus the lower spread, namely 1.89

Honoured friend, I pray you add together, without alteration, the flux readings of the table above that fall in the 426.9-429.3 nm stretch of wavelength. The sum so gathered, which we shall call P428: 206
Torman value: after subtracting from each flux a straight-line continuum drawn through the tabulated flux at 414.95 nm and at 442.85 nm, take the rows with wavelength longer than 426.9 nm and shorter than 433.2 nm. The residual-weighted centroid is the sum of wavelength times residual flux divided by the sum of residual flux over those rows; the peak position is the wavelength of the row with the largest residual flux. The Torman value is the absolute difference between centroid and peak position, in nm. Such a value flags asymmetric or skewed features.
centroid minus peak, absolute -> 0.84 nm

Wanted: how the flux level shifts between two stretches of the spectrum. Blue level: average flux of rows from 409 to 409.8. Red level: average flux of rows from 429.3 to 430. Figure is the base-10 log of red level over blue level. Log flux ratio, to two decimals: 0.01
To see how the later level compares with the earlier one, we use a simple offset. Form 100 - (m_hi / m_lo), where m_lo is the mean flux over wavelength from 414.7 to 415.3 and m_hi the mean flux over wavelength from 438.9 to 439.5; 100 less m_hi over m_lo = 99.10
